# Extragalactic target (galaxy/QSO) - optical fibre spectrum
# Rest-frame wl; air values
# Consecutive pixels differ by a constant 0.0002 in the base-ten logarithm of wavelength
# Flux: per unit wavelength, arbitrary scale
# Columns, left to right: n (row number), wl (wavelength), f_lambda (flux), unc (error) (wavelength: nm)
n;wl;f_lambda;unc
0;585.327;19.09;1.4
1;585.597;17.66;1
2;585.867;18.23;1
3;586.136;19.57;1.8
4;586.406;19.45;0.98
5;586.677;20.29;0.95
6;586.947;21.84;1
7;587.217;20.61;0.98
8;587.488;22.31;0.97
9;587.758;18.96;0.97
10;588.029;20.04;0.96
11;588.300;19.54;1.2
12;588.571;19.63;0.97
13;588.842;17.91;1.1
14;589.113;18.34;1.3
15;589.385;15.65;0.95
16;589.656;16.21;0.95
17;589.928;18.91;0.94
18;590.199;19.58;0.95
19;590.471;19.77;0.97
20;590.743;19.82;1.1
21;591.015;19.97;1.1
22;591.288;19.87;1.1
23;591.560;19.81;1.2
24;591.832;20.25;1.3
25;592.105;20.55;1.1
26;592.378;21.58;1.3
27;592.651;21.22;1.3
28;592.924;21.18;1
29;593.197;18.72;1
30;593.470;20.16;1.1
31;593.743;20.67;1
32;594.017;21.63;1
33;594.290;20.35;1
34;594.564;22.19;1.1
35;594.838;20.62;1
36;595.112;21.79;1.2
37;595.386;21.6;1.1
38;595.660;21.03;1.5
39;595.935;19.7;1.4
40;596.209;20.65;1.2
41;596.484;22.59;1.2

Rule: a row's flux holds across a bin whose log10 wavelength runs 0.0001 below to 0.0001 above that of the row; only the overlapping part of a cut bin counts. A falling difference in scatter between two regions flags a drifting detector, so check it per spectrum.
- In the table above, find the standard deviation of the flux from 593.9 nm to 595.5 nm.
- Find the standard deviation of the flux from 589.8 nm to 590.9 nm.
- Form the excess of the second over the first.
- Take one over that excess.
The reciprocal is -3.4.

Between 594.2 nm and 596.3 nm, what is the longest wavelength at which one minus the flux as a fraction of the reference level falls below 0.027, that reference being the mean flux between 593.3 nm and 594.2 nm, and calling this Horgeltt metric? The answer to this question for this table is 596.209 nm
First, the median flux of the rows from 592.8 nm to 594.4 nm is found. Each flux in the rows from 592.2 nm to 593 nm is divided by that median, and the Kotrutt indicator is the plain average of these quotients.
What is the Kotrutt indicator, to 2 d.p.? 1.04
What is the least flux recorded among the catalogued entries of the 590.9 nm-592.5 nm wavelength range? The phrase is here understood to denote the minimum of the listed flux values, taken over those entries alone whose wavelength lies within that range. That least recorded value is 19.81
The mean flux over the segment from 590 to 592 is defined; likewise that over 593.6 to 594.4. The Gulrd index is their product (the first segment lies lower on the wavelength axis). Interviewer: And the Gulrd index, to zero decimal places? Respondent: 415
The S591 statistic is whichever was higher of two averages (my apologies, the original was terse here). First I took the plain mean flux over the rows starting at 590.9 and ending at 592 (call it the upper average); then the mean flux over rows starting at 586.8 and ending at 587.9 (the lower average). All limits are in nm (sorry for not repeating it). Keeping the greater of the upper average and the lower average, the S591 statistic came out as 20.9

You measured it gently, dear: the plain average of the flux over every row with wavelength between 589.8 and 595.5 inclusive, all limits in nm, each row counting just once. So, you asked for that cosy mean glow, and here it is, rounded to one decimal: 20.5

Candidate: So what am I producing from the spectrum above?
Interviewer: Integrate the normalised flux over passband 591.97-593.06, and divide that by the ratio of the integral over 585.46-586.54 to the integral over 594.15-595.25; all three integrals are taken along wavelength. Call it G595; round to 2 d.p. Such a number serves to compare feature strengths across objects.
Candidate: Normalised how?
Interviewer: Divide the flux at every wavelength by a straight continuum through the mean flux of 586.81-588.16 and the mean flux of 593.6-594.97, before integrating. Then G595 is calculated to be 1.24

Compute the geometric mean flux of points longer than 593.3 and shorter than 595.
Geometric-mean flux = 20.9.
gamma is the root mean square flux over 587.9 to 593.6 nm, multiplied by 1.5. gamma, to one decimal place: 29.3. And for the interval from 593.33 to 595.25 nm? 31.6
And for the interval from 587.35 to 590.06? 28.3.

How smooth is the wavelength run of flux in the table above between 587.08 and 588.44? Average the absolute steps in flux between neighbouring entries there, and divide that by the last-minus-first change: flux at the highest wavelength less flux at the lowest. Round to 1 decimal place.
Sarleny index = -1.5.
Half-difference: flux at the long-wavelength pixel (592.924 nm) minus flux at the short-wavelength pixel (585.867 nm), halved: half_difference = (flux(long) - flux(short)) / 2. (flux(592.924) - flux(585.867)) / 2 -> 1.5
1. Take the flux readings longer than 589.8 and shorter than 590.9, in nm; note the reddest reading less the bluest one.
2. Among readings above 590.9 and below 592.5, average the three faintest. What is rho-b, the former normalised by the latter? 0.046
